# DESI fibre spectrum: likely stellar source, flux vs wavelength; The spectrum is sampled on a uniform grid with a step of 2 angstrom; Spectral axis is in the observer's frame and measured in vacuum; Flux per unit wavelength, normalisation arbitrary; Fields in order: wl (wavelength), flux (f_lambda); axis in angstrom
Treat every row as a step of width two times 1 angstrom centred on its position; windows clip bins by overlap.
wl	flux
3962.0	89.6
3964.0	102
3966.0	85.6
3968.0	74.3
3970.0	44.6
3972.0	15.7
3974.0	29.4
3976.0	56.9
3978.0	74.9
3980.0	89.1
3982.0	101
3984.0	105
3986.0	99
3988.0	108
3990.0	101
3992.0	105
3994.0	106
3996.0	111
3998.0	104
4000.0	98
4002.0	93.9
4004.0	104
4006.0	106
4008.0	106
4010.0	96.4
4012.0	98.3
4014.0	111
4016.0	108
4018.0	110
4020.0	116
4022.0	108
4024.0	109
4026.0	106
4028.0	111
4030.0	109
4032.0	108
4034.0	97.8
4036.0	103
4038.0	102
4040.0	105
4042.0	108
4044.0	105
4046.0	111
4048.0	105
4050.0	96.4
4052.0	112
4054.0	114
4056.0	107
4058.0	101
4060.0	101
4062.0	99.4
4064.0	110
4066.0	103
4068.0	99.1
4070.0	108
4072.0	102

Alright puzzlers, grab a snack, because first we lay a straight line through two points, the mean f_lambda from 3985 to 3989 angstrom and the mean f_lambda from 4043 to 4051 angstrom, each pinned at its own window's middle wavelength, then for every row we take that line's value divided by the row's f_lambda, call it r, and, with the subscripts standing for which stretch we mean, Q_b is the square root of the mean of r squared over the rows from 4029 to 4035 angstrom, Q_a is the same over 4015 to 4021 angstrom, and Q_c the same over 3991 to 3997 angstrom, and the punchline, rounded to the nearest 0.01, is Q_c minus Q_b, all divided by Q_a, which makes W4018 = -0.03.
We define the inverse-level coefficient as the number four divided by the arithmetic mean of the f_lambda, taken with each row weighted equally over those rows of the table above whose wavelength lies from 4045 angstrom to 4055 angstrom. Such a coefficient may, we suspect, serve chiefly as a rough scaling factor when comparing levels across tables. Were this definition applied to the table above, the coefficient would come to 0.0371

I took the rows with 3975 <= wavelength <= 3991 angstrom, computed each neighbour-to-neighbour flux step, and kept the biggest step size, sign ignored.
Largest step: 18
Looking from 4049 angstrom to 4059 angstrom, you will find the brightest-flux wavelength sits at 4054.0 angstrom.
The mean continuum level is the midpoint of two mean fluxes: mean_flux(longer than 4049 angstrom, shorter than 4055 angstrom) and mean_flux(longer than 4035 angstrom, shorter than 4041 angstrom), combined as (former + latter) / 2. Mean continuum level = 105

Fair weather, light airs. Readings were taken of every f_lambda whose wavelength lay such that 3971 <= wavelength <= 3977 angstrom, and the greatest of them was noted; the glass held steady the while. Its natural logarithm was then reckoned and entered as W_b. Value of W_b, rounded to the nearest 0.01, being 4.04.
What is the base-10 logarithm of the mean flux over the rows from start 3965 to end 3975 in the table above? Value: 1.70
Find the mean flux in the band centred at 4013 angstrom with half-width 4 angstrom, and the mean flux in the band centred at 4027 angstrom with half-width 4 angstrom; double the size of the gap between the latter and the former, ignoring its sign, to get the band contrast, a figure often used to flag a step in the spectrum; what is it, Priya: 11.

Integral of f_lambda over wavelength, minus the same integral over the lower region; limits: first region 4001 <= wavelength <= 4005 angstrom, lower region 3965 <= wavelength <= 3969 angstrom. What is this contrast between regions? 76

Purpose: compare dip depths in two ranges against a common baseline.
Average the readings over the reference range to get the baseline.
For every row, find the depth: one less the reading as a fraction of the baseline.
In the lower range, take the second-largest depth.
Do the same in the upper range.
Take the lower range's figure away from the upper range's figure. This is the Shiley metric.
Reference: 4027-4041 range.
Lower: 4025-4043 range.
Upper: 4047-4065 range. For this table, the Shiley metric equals 0.0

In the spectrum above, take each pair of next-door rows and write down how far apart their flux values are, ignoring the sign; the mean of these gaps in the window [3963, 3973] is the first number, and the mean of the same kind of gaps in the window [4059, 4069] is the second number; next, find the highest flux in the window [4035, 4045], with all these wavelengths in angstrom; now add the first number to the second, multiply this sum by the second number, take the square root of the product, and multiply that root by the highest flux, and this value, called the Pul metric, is 1357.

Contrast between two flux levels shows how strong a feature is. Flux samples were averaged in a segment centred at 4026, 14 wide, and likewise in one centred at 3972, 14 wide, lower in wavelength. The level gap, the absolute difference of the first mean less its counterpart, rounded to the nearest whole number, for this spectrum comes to 55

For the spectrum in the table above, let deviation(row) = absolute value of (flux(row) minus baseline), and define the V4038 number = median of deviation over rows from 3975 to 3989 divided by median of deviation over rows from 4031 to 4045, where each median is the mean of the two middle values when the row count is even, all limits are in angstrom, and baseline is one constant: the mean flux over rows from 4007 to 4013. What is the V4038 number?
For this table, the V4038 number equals 1.6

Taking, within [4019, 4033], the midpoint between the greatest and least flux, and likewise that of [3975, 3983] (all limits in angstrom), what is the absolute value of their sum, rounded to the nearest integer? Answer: 190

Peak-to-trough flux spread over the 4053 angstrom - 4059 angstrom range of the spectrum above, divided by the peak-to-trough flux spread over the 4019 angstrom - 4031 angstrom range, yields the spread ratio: 1.3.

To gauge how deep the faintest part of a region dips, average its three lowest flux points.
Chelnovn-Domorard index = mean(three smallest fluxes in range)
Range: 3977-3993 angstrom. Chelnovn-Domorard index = 88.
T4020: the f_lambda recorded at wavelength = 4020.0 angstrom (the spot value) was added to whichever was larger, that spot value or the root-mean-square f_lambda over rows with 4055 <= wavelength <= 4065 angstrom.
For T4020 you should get 232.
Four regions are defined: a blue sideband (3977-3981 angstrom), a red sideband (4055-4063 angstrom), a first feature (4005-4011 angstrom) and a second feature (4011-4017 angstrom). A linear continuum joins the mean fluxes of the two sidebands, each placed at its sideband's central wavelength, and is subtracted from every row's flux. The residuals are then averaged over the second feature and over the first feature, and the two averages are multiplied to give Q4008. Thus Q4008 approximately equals 202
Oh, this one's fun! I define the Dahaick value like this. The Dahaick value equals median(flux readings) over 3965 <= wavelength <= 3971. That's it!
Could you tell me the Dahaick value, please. 74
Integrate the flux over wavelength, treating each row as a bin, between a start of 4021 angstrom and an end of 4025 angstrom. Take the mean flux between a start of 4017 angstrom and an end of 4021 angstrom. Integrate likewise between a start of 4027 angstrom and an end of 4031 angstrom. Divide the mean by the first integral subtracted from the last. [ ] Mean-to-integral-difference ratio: 19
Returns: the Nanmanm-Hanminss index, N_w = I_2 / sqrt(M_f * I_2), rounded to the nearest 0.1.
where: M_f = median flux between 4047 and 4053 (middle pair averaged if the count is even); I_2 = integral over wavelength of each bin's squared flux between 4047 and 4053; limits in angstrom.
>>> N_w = 25.0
